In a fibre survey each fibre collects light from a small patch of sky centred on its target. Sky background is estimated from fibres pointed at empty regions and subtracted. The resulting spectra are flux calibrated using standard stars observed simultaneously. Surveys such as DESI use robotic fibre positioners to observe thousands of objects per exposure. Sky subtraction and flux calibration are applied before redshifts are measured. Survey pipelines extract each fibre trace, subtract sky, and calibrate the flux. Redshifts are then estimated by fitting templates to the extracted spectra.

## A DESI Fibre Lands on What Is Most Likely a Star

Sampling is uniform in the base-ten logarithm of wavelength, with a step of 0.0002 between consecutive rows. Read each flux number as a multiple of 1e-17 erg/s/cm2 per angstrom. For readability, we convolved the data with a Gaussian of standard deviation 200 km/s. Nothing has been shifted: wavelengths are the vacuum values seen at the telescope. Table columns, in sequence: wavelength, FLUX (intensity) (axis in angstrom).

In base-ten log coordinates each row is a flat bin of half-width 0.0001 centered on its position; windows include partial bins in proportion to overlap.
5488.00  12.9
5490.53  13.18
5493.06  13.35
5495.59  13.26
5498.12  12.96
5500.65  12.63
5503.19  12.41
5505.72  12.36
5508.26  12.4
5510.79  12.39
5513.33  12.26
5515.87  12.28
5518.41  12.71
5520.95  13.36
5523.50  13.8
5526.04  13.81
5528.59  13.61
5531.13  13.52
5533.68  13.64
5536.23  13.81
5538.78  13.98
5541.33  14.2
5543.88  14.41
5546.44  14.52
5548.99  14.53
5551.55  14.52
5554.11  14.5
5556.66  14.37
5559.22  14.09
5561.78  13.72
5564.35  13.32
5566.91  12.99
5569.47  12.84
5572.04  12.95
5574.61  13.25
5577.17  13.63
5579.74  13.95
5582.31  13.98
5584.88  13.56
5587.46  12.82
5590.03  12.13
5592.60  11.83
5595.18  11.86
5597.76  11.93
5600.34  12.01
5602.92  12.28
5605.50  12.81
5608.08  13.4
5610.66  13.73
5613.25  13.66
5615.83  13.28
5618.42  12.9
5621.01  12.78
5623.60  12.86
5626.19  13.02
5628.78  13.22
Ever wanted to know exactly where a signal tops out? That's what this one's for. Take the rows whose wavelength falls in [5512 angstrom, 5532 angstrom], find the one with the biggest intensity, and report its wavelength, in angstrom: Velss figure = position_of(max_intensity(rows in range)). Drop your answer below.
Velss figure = 5526.04 angstrom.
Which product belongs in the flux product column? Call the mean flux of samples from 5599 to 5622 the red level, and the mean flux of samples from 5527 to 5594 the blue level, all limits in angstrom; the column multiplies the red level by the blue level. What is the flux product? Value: 177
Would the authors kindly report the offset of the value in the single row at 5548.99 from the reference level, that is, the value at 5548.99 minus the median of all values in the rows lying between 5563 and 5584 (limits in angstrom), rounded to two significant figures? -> 1.2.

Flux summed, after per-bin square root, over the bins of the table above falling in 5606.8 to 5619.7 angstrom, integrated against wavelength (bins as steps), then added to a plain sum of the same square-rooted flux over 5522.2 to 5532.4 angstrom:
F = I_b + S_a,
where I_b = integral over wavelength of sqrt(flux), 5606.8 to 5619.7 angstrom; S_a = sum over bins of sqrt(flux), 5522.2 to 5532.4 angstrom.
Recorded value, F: 62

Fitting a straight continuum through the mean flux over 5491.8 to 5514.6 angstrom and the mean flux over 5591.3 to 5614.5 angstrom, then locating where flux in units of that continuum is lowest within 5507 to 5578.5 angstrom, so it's 5513.33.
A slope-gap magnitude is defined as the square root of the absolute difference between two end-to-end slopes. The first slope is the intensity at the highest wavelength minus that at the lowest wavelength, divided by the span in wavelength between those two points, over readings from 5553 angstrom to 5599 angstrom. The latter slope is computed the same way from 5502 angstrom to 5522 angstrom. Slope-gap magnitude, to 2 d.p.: 0.34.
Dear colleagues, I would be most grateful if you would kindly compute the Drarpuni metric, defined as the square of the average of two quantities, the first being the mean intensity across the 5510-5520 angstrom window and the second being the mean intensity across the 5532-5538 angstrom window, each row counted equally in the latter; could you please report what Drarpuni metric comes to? 171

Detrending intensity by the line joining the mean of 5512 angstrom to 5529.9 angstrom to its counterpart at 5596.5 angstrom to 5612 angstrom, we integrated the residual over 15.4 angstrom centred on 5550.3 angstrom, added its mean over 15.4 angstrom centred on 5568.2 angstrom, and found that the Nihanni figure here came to 23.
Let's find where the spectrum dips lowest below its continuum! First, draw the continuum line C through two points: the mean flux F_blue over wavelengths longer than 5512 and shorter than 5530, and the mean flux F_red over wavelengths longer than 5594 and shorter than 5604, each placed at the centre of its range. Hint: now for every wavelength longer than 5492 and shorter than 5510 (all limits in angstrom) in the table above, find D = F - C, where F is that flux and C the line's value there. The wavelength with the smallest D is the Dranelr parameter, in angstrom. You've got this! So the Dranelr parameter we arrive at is 5505.72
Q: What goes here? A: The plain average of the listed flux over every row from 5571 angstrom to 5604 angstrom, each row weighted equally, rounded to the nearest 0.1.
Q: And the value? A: 12.8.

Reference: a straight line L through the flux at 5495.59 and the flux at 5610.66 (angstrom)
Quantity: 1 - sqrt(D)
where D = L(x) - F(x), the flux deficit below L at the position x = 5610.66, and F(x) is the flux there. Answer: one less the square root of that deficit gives 1.0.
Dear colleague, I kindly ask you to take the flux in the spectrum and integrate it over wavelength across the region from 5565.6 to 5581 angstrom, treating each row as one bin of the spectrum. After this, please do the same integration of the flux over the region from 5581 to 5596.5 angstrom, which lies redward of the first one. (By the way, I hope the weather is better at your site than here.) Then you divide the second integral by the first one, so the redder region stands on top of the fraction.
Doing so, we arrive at 0.96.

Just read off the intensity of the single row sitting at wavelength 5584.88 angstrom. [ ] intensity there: 13.56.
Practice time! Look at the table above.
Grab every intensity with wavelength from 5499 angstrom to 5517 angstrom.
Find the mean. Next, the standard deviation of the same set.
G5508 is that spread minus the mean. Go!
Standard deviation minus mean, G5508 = -12.3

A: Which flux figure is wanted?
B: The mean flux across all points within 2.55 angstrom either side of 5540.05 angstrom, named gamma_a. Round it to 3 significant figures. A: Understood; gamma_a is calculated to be 14.1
